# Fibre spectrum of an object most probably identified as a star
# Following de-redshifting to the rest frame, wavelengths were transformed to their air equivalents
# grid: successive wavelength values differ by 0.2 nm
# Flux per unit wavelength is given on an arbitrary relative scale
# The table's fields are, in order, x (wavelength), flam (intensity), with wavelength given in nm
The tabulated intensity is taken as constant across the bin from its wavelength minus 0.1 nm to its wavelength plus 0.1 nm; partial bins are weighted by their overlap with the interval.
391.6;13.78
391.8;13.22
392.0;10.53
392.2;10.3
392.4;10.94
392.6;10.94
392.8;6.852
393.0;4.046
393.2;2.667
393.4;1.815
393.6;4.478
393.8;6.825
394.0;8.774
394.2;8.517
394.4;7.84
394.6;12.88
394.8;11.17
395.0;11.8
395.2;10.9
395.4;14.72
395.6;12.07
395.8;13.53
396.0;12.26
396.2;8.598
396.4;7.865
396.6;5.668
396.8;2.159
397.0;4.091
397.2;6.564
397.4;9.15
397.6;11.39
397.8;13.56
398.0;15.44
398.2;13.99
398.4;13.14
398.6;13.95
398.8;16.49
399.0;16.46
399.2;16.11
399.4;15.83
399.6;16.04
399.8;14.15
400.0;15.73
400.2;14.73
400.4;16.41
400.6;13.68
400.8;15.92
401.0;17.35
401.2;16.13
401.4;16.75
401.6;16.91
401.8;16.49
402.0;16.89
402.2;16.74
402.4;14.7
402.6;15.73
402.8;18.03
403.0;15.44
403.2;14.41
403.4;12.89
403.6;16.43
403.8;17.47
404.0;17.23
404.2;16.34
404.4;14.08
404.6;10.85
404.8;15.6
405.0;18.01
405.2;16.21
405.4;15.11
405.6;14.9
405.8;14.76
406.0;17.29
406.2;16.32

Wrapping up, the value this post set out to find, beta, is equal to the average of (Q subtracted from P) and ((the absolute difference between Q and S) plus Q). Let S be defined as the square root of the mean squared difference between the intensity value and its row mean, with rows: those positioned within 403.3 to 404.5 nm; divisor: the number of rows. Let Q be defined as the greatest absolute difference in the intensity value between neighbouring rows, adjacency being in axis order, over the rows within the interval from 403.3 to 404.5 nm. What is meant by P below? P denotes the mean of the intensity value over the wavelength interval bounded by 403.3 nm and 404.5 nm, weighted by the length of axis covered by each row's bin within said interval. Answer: 8.8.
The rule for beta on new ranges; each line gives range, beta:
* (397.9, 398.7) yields 7.4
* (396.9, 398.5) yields 6.0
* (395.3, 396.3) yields 6.9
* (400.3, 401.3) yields 8.7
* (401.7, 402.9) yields 8.9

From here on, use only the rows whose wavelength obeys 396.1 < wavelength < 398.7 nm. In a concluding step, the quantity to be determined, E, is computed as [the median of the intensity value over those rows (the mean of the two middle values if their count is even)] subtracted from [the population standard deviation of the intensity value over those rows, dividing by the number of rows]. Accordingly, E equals -5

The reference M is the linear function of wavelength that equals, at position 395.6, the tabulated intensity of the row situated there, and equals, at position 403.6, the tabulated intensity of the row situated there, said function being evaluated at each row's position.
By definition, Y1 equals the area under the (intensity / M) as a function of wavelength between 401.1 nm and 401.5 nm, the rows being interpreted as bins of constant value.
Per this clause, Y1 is 0.43 nm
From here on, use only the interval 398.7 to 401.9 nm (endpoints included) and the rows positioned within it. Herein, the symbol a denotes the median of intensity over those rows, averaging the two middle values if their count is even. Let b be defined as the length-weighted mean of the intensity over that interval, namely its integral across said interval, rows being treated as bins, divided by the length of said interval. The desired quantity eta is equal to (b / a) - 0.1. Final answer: 0.89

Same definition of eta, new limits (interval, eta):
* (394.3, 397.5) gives 0.84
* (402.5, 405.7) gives 0.89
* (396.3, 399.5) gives 0.75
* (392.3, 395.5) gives 0.88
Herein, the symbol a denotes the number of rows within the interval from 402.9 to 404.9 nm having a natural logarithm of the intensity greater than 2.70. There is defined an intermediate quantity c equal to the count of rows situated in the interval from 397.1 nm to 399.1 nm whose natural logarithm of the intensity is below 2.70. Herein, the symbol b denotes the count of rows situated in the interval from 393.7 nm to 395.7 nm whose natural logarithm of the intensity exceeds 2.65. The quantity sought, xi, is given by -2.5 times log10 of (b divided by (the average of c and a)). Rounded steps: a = 6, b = 1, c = 7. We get 2.0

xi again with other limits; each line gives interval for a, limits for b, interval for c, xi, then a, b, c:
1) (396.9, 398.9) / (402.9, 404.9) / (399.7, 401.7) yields -1.1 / 2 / 7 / 3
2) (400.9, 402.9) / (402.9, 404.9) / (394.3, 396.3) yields 0.3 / 9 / 7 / 10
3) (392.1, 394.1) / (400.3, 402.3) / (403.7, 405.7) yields -2.4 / 0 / 9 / 2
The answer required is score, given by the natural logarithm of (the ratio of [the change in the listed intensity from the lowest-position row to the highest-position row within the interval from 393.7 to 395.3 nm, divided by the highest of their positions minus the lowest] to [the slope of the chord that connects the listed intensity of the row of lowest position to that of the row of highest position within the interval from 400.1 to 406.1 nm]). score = 1.9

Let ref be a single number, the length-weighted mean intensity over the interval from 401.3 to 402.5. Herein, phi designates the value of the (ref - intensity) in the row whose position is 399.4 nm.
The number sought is 1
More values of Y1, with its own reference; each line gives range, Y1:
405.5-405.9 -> 0.34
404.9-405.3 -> 0.40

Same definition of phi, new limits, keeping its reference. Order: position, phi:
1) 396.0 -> 4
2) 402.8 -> -2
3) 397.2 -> 10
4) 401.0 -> -1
